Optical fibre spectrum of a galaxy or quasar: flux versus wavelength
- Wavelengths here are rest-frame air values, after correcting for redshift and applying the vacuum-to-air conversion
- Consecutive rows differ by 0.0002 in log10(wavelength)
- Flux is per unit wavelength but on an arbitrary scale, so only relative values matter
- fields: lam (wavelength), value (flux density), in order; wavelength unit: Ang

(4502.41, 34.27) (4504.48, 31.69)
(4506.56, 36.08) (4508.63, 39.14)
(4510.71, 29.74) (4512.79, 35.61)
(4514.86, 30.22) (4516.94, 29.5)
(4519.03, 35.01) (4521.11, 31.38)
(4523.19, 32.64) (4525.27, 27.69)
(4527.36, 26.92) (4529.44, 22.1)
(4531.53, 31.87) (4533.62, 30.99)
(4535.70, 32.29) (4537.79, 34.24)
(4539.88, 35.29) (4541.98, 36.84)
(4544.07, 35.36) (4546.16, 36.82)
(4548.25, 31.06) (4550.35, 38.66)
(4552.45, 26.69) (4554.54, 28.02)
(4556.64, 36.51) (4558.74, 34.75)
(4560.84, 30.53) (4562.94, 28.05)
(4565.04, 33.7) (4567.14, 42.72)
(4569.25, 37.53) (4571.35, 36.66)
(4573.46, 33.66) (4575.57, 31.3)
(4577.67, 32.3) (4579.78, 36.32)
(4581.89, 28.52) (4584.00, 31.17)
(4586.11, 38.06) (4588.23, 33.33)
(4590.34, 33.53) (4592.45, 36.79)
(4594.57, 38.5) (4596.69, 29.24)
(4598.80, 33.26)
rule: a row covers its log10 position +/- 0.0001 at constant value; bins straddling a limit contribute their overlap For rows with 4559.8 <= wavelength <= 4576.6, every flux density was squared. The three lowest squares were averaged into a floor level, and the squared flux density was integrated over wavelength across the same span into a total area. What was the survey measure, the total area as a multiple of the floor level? 22.3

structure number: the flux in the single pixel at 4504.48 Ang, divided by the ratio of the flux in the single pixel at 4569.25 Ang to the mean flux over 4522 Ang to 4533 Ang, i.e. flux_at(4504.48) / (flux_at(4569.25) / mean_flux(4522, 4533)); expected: 24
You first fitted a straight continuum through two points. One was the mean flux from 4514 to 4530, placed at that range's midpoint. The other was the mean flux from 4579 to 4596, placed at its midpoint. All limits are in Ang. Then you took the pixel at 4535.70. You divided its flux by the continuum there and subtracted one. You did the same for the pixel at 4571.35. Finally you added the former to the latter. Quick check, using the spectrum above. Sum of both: 0.16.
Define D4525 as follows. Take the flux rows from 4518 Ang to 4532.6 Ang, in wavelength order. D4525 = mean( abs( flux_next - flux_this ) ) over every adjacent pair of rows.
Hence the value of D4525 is 4.2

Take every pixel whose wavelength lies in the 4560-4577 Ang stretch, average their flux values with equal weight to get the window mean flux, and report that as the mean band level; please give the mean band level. 34.3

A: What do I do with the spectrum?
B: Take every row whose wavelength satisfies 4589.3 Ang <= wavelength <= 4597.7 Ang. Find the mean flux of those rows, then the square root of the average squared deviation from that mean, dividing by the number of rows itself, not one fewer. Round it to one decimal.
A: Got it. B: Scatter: 3.5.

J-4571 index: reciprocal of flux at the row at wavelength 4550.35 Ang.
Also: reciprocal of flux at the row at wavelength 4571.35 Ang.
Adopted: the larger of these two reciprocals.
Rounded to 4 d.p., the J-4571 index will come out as 0.0273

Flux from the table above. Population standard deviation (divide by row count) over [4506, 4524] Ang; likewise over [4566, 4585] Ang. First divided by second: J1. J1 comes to 0.78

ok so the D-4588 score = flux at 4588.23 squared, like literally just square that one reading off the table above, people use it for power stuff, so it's 1111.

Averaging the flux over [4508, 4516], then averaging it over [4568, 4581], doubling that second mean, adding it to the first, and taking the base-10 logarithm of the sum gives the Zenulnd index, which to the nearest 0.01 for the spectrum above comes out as 2.01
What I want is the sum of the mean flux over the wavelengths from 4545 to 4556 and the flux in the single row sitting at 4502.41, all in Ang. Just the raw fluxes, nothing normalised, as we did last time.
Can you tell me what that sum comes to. 67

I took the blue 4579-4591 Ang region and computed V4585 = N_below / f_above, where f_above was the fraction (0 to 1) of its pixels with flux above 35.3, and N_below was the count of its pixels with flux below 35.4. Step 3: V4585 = 12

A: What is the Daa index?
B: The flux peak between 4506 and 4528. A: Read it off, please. 39.14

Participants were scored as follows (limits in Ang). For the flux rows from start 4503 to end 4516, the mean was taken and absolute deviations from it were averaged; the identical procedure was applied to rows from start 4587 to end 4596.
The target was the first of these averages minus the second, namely 1.1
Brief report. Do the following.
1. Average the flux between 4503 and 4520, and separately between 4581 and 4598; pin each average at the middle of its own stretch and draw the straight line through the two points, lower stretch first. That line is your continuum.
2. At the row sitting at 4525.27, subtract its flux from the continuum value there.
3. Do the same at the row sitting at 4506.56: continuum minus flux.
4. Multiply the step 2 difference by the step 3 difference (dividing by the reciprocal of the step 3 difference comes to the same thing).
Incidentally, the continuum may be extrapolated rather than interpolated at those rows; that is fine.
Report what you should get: -16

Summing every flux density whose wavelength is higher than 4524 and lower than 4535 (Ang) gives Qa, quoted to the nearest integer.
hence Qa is 140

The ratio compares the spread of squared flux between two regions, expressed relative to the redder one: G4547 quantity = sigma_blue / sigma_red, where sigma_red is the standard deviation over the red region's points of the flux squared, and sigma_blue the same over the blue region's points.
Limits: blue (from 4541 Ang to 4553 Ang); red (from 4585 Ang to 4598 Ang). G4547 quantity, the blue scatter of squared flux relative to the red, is 1.21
